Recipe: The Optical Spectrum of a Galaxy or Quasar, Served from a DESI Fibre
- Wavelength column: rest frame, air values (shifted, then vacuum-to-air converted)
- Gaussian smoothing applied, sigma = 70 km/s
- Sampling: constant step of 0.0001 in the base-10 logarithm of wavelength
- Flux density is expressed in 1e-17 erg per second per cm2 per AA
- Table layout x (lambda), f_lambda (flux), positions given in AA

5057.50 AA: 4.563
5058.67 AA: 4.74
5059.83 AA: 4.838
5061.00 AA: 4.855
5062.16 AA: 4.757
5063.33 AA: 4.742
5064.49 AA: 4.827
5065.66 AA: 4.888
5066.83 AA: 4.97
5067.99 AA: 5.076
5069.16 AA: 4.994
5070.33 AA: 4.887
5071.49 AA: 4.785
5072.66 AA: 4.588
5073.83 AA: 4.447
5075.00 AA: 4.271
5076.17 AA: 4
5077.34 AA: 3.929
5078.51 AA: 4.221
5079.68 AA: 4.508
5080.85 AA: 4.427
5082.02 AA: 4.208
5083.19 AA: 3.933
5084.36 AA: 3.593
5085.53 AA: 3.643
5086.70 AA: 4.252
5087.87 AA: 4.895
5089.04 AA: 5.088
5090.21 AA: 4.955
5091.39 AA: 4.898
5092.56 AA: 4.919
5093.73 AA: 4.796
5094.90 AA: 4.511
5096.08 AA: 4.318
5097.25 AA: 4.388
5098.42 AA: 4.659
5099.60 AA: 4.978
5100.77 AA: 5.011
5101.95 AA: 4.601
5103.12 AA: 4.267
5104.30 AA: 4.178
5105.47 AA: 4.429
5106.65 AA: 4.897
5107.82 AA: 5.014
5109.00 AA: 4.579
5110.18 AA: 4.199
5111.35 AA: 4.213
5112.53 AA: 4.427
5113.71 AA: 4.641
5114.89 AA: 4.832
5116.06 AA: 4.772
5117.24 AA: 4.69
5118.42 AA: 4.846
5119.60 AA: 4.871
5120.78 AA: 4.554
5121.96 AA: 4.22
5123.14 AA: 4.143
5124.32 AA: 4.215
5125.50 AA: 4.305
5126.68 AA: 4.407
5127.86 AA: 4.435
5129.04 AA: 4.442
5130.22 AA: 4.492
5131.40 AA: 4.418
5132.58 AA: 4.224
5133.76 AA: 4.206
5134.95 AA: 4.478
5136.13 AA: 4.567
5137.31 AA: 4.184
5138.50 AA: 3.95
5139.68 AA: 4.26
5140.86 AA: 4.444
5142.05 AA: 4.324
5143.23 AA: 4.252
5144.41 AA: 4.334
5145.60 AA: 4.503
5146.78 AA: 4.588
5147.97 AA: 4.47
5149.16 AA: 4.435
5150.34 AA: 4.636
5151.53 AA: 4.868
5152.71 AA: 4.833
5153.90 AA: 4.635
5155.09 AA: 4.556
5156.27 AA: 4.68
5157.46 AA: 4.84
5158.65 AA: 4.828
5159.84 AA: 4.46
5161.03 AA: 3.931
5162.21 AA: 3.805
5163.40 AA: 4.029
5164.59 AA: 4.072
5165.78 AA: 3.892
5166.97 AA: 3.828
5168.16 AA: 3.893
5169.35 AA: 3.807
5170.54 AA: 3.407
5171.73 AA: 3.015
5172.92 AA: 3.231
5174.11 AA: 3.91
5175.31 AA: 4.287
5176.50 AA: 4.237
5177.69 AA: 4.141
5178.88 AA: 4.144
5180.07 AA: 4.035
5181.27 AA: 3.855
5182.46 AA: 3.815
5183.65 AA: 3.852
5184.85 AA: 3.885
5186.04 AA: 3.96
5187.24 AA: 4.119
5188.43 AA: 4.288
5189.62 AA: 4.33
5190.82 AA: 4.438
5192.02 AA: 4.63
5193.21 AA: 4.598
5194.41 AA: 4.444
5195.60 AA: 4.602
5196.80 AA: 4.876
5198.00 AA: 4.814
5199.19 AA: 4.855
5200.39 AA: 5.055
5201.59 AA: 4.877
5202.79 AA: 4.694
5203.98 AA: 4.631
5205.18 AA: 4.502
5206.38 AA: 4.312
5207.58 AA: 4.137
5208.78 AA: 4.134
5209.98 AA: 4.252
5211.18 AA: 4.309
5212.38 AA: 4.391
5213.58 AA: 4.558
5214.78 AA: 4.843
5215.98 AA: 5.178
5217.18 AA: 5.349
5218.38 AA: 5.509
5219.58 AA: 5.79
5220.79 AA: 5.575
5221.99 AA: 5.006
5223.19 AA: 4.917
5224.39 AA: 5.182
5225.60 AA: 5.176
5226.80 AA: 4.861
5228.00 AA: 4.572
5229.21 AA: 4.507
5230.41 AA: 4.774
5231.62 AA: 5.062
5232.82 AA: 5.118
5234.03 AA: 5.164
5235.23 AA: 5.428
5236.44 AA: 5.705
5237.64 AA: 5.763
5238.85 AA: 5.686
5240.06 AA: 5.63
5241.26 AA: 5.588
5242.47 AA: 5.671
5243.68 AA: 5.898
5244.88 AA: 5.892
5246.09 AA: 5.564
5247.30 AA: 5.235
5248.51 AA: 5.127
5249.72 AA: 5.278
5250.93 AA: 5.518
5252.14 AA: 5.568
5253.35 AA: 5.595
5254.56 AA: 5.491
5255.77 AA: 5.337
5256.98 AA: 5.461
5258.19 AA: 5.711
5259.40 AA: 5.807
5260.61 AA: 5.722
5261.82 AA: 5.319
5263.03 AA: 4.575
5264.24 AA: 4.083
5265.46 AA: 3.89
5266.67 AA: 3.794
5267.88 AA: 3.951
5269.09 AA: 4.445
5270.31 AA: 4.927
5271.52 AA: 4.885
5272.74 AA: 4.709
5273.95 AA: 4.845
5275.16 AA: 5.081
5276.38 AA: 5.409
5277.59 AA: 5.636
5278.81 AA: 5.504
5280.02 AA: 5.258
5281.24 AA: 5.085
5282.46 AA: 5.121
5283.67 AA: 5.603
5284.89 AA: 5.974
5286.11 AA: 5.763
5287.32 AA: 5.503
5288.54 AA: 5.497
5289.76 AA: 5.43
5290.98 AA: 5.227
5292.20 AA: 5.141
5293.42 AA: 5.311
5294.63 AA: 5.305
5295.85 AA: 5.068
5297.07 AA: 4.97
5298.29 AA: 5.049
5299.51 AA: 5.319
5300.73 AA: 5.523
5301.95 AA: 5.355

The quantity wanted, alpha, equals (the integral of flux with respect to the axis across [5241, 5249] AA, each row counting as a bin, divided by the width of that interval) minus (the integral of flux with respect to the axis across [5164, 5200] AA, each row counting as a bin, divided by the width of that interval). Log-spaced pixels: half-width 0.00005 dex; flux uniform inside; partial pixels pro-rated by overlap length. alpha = 1.5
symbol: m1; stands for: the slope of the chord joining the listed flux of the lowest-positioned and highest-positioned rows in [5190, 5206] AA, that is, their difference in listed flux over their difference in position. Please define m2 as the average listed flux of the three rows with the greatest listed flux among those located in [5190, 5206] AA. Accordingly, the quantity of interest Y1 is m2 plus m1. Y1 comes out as 4.9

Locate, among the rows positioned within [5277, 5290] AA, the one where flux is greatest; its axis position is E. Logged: 5284.89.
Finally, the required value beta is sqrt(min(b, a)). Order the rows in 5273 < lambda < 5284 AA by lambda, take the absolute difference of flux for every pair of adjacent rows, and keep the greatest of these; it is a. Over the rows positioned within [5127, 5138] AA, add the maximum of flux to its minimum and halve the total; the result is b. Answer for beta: 0.69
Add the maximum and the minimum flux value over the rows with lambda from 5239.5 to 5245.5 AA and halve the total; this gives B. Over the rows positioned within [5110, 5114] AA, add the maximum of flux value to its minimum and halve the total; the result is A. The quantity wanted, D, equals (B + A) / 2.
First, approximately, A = 4.4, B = 5.74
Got 5.1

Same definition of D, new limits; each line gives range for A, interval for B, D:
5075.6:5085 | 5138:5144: 4.1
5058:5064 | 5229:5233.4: 4.8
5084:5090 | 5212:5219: 4.6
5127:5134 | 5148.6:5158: 4.5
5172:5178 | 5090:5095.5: 4.2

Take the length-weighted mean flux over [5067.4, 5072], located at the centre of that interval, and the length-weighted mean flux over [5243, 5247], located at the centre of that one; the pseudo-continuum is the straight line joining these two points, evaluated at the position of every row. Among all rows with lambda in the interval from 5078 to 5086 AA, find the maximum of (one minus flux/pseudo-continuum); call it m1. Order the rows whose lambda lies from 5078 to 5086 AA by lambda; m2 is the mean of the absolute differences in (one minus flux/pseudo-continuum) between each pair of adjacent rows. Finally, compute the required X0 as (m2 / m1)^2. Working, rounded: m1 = 0.28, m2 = 0.042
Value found 0.022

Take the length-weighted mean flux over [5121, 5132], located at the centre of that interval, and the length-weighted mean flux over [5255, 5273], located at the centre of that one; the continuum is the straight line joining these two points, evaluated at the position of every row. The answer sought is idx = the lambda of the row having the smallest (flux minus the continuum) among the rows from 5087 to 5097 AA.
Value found 5096.08 AA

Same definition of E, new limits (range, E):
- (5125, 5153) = 5151.53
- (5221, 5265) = 5243.68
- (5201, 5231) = 5219.58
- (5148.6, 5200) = 5196.80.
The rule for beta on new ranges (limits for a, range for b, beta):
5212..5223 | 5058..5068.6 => 0.75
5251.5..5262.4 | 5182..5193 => 0.63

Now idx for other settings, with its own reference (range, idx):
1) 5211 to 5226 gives 5211.18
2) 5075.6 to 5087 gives 5084.36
